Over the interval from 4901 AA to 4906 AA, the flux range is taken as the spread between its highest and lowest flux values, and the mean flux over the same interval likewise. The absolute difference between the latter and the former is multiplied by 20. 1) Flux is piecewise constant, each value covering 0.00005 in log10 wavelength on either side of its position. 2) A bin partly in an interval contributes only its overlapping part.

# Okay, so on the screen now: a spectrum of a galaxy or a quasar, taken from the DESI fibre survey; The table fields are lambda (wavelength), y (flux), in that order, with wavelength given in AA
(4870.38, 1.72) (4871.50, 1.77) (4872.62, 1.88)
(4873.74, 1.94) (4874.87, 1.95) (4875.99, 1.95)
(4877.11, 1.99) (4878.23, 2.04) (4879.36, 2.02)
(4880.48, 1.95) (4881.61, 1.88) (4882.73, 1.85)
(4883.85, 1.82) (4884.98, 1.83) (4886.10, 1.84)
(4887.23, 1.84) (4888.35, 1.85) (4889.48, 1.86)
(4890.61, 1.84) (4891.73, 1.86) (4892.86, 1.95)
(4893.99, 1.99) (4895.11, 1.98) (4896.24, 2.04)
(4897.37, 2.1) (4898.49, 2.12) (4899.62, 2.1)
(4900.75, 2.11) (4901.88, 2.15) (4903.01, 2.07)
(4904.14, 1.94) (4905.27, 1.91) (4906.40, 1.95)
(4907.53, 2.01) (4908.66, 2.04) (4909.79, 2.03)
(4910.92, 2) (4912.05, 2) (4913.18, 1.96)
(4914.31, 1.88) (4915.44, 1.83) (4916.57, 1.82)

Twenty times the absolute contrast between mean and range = 35.6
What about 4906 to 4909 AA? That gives 38.2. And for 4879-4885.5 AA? 33.8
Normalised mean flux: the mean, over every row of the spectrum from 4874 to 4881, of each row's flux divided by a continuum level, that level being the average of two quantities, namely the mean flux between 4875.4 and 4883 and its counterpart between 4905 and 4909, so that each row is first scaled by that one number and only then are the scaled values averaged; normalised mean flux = 1.01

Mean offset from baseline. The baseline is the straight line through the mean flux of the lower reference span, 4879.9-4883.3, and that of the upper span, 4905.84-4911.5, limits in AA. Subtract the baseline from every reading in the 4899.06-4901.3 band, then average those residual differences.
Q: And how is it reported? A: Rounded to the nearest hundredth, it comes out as 0.13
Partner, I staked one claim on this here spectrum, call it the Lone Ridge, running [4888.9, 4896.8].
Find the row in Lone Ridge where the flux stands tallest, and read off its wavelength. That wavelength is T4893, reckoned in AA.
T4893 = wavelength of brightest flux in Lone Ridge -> 4896.24 AA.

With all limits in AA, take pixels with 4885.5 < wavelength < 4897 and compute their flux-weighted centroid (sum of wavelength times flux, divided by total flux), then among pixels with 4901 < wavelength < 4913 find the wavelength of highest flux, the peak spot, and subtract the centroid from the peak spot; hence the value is 10.6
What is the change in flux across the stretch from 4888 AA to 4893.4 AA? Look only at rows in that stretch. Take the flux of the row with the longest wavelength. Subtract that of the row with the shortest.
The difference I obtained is 0.10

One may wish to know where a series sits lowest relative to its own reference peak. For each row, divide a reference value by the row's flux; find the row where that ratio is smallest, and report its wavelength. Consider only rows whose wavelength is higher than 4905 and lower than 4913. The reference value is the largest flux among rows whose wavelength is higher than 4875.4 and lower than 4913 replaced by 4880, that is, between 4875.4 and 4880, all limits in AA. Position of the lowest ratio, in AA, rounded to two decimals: 4908.66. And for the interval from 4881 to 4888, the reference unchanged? 4881.61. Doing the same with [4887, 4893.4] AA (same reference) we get 4892.86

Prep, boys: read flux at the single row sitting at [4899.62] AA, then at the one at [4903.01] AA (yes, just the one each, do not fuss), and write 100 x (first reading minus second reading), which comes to 3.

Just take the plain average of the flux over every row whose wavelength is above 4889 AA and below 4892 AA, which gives 1.85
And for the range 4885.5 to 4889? 1.84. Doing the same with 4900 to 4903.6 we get 2.11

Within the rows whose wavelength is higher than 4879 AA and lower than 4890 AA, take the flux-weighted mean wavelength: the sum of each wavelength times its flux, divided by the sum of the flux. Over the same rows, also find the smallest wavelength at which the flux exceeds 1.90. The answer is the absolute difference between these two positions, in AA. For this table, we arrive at 5.0 AA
